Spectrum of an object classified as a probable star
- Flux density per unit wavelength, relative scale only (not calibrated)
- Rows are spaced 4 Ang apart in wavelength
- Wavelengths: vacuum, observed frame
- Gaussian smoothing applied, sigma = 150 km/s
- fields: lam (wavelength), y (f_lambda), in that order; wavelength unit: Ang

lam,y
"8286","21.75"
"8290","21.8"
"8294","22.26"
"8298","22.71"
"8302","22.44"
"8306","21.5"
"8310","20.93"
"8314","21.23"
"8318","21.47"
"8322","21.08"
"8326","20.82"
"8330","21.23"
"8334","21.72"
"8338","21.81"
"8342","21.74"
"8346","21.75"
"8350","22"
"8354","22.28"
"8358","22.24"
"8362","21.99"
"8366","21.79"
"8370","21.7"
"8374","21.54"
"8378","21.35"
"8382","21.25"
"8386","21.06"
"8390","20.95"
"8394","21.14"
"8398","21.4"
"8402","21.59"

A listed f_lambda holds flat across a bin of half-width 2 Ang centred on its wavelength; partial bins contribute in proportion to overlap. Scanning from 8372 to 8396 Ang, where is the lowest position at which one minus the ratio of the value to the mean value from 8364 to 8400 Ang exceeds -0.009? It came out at 8374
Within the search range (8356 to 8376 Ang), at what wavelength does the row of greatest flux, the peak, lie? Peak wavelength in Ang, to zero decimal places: 8358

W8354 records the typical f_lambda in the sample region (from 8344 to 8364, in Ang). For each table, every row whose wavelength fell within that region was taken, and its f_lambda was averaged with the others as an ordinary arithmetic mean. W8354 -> 22.1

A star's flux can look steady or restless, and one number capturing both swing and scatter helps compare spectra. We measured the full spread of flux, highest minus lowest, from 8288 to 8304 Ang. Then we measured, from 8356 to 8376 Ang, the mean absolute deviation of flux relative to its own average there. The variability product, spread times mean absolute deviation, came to 0.19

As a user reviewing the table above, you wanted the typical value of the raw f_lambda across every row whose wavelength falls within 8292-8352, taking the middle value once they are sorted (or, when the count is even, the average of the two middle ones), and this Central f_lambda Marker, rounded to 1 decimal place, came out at 21.7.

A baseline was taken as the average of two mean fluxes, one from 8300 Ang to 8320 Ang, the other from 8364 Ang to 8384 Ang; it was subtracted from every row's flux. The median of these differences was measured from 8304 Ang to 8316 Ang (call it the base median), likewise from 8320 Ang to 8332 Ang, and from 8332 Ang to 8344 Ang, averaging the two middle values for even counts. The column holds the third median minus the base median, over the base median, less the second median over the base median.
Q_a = -3.3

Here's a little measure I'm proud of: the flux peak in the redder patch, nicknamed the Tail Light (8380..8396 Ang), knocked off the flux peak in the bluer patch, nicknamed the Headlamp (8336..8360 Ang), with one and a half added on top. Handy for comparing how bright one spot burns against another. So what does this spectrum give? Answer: 2.53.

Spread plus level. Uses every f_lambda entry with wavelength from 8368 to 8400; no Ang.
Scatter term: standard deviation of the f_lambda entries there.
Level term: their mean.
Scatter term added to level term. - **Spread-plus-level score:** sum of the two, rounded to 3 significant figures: 21.5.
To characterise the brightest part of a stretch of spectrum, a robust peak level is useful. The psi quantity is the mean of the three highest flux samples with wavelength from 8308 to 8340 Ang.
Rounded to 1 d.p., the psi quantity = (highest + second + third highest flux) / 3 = 21.7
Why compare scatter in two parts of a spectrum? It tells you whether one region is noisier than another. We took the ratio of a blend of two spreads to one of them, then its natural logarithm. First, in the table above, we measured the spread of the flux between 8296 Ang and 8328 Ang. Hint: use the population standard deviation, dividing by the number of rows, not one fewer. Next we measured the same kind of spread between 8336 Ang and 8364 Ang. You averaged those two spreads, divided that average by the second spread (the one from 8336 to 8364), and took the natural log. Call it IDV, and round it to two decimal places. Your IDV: 0.73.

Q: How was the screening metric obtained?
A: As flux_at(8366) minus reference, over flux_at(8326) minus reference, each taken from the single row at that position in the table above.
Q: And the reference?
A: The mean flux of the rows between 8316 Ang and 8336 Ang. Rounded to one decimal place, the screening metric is -1.2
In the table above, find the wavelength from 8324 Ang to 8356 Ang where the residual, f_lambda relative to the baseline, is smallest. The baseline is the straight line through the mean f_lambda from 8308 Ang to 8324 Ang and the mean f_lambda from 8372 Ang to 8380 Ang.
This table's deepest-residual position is 8326 Ang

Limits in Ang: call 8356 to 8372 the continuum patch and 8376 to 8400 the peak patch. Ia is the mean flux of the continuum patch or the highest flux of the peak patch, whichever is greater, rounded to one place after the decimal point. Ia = 21.9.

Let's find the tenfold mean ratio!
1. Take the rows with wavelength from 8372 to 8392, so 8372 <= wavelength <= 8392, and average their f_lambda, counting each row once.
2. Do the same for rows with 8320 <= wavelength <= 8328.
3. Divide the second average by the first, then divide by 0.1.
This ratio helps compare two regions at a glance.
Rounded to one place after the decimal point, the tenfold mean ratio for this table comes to 9.9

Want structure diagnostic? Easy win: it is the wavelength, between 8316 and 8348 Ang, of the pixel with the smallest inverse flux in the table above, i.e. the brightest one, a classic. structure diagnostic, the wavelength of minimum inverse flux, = 8338 Ang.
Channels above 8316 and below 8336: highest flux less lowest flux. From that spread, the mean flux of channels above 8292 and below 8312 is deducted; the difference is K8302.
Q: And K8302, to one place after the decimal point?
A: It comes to -21.1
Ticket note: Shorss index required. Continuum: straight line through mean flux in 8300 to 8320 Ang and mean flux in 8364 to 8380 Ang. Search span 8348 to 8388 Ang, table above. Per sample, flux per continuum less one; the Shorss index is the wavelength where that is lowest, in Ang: 8386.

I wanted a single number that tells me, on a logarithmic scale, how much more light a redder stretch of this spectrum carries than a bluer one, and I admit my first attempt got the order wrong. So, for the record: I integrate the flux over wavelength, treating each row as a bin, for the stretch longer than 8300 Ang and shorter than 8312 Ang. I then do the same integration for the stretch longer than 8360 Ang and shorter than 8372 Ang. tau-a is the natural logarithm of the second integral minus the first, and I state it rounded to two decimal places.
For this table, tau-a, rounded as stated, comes 0.89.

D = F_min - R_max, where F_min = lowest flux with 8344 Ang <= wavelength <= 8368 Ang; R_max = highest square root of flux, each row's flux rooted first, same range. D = 17.0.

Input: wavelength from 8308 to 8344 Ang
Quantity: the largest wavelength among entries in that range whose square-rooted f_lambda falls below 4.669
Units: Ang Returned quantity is 8342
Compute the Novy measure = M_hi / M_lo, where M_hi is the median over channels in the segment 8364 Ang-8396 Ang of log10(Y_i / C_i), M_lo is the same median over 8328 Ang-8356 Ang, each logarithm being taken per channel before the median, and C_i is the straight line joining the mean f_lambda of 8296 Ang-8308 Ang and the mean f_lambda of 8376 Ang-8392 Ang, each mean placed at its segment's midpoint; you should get 2.0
